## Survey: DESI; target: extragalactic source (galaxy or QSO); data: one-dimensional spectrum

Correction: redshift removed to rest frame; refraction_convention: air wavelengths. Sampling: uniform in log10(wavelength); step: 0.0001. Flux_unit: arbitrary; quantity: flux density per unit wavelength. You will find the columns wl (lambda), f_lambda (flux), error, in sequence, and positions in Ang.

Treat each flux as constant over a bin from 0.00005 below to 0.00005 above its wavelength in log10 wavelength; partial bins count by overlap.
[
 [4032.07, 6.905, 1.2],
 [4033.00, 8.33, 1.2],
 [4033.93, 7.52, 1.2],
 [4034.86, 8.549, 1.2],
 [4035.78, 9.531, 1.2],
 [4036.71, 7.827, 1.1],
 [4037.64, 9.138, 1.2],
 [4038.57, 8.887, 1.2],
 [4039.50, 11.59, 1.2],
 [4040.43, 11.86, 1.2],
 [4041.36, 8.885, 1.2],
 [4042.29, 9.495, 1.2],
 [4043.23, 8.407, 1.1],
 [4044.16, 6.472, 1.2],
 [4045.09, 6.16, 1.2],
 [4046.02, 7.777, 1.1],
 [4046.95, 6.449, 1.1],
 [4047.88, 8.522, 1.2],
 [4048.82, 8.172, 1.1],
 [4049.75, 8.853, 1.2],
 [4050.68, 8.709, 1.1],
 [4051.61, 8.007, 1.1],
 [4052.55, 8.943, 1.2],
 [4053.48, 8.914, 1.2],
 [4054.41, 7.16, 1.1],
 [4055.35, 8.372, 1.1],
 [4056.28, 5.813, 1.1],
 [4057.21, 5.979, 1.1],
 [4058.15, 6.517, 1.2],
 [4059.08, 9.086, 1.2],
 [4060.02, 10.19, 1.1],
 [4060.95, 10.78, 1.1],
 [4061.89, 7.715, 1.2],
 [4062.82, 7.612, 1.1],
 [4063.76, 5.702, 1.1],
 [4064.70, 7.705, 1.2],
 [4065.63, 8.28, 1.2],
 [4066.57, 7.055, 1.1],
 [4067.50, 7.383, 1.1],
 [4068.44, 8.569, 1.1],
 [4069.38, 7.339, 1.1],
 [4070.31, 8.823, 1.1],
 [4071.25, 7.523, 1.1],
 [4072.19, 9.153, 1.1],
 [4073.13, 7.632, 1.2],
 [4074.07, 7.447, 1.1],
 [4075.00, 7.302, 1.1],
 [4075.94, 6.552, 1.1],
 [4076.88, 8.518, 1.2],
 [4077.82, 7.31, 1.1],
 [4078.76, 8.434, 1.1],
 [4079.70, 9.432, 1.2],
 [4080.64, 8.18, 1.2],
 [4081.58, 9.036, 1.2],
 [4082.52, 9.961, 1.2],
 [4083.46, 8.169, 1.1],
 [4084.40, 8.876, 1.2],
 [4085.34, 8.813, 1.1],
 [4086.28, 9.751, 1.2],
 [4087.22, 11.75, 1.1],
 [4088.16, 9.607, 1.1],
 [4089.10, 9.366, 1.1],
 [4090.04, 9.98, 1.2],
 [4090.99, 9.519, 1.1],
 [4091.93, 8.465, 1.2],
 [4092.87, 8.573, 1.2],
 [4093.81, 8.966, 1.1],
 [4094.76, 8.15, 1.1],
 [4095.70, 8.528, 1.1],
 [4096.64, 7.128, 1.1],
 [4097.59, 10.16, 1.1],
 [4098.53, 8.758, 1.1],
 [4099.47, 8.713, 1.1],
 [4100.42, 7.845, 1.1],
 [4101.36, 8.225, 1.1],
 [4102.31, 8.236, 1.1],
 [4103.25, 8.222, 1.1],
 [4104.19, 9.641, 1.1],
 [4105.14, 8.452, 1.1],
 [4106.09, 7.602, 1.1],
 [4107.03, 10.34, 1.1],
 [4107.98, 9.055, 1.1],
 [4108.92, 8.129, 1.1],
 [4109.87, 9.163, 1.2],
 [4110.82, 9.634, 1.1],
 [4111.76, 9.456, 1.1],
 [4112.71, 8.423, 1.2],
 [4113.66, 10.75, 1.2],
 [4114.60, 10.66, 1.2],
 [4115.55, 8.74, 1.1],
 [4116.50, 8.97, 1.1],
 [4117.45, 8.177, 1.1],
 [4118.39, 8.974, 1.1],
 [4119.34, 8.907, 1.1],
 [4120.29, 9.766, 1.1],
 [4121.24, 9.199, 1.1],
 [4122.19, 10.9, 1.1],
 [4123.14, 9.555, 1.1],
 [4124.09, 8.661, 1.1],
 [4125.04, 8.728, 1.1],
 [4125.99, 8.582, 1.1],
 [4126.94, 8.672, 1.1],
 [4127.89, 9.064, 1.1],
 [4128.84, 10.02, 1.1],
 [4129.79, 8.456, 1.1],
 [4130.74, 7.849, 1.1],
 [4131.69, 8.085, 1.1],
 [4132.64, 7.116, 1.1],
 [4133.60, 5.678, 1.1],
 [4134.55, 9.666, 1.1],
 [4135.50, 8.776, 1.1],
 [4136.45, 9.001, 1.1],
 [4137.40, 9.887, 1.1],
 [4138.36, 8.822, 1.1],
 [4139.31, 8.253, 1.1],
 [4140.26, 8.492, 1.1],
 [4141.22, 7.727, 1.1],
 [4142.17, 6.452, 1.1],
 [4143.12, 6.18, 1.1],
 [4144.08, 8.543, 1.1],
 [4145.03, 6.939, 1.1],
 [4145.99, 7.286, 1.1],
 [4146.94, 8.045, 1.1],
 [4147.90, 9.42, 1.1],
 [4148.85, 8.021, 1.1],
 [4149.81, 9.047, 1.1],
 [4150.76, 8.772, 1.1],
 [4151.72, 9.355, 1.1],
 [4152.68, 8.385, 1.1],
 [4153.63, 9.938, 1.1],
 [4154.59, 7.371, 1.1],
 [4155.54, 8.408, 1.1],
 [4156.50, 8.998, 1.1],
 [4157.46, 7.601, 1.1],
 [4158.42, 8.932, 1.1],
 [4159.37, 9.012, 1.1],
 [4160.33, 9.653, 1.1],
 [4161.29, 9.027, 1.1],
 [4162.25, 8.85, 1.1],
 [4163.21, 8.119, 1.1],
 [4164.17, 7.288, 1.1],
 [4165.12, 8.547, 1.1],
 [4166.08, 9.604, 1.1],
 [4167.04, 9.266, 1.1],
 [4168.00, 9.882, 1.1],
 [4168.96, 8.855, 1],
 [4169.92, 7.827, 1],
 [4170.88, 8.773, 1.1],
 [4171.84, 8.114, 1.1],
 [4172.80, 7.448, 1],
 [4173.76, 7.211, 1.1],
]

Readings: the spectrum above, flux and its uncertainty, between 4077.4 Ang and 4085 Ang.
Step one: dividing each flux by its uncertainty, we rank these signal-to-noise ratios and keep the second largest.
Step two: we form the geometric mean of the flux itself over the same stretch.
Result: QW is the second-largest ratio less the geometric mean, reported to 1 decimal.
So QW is -0.8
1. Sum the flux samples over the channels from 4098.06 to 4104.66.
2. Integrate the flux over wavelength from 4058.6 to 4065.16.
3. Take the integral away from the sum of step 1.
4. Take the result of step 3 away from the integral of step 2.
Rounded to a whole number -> 50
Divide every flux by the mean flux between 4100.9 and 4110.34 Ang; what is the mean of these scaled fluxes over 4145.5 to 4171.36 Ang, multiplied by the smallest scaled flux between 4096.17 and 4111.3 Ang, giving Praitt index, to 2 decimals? 0.82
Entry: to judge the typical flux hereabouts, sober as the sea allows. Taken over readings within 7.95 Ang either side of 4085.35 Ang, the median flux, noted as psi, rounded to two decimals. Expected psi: 9.04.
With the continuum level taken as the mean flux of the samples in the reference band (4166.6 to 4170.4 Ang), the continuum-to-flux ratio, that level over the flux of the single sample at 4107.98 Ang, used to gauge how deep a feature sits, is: 0.99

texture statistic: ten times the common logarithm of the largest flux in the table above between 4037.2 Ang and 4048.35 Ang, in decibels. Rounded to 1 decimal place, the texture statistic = 10.7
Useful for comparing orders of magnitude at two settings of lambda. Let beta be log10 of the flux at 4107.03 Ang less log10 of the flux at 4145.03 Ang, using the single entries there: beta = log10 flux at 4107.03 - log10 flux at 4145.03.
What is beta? 0.17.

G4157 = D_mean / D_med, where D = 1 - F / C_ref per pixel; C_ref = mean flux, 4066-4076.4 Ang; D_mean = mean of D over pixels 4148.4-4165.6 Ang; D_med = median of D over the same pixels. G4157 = 0.84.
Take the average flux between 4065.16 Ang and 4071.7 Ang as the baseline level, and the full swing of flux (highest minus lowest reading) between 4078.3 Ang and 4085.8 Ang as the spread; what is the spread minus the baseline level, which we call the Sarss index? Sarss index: -6.1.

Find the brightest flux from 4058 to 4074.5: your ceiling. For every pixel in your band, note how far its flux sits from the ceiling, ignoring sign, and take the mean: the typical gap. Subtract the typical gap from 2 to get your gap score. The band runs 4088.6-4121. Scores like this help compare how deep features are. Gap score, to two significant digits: 0.15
